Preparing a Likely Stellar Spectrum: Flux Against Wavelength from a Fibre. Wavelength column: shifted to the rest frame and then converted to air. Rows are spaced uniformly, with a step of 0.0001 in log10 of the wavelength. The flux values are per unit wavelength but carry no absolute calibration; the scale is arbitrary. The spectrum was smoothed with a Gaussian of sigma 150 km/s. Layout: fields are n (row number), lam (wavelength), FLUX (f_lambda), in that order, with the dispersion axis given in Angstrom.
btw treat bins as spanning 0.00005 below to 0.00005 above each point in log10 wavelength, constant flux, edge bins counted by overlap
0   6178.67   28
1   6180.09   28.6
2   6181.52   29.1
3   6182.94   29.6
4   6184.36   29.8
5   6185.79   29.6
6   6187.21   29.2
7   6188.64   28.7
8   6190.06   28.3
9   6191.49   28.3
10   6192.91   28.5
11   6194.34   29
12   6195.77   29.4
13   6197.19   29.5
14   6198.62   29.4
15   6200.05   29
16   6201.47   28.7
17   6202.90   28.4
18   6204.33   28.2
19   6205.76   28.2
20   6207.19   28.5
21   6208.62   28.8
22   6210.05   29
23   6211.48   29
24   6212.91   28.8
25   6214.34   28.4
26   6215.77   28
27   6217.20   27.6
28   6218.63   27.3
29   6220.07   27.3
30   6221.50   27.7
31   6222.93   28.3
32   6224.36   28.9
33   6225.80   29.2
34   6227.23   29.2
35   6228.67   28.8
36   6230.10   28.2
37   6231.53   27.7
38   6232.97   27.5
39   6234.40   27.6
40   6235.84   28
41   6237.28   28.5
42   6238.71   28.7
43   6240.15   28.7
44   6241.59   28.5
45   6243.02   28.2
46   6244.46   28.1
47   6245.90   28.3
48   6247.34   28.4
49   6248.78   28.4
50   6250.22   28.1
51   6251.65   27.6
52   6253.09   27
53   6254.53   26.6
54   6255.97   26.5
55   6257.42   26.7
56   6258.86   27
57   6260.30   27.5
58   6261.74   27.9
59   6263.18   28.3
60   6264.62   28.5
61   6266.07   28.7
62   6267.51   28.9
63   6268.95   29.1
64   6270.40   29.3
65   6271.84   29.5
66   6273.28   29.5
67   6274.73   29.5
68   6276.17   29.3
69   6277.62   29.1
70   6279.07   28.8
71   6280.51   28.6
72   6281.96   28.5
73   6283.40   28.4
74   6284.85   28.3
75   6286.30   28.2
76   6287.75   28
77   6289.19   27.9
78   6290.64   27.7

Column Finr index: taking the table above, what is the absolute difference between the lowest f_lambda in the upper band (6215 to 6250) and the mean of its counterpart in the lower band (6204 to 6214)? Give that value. 1.3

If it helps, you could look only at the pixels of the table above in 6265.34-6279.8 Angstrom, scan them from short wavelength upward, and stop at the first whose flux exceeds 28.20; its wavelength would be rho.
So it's 6266.07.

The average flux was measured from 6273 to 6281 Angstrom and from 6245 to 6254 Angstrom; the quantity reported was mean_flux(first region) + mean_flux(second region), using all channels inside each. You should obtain 57.1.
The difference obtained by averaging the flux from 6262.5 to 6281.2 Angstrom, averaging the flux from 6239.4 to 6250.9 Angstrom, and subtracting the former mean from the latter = -0.7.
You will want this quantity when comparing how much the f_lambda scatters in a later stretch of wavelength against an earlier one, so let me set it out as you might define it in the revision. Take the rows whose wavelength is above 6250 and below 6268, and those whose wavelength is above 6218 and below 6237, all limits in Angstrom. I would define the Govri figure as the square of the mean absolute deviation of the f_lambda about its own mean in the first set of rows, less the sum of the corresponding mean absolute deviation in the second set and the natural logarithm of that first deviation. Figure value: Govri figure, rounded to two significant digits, 0.26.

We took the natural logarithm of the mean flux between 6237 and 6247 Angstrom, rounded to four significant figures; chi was 3.347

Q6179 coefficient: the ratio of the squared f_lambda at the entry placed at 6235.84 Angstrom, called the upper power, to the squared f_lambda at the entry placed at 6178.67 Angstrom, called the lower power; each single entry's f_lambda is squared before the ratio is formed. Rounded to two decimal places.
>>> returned 1.00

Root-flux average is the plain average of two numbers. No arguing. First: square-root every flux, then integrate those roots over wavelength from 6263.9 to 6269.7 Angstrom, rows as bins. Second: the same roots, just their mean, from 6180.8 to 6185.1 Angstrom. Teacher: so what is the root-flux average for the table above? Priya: 18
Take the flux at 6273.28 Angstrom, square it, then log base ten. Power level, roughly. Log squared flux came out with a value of 2.94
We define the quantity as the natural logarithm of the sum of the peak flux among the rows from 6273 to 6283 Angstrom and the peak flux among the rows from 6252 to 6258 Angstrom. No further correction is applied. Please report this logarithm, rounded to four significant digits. 4.034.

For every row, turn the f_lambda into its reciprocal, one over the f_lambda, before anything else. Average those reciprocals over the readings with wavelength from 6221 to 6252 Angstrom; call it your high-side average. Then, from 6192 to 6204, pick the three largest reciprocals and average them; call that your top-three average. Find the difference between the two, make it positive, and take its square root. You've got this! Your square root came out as 0.017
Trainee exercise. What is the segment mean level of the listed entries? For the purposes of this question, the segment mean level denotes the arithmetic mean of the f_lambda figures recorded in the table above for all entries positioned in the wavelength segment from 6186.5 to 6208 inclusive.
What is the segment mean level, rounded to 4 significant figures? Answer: 28.75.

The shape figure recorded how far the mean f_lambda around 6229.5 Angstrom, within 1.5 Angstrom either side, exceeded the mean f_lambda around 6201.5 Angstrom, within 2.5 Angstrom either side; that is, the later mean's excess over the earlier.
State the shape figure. -0.2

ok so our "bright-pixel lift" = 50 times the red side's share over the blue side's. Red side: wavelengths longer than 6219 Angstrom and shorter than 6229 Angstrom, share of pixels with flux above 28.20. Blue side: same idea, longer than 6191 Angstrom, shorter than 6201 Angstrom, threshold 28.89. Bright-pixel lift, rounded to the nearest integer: 50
